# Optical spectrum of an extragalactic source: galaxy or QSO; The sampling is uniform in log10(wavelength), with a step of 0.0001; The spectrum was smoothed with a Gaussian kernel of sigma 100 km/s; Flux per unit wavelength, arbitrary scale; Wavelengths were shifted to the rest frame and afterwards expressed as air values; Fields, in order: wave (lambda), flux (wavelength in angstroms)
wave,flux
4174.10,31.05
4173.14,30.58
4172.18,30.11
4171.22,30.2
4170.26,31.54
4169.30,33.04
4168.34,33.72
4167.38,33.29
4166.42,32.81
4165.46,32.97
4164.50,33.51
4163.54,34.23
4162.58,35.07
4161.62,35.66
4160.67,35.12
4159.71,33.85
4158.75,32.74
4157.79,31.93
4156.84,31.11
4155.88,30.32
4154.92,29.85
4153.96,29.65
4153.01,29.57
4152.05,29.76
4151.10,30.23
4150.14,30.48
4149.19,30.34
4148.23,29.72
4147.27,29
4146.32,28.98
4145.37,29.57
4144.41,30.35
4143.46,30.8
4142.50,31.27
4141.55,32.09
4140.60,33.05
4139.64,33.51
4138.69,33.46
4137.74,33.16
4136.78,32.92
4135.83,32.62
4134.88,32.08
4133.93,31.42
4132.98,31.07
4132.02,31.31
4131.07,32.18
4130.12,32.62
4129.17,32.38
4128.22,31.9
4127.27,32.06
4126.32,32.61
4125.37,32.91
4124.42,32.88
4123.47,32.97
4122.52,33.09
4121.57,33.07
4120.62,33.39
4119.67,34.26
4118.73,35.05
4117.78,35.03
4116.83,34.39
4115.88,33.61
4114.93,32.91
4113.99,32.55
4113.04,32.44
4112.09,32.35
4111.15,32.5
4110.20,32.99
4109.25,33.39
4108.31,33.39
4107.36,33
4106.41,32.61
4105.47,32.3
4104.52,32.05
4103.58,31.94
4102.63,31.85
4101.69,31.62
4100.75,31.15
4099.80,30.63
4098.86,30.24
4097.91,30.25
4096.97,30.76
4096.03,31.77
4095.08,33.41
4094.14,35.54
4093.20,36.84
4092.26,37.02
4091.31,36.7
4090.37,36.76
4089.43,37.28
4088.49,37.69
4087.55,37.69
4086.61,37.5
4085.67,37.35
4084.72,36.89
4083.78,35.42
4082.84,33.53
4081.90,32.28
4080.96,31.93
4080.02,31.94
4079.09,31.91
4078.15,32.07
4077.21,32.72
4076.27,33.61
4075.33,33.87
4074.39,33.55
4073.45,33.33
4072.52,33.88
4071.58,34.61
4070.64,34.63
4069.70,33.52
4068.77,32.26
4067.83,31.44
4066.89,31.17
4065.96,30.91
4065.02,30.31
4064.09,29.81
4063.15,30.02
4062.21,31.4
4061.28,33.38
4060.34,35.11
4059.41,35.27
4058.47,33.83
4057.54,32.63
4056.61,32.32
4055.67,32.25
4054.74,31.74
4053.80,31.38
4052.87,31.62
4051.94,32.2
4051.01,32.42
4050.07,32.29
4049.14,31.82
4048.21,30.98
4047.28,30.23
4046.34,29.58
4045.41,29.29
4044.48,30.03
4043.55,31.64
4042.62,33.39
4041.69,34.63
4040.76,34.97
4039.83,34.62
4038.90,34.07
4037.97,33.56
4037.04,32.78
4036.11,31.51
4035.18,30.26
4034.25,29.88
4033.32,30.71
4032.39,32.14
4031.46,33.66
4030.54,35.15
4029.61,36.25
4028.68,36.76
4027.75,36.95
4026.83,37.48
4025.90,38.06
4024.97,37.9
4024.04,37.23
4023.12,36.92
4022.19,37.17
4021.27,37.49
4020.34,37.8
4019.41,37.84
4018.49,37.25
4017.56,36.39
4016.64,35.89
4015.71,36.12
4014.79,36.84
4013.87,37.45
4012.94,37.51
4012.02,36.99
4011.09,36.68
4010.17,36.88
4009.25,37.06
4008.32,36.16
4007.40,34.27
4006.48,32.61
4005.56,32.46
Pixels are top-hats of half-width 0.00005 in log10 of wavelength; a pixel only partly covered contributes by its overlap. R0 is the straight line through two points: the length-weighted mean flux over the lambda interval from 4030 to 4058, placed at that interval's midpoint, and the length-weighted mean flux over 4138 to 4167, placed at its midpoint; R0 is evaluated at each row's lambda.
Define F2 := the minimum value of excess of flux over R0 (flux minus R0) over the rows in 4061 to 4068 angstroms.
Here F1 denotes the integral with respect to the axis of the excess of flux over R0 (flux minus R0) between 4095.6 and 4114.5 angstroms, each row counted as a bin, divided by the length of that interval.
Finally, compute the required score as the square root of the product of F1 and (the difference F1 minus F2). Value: 0.5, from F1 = 0.1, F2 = -2.2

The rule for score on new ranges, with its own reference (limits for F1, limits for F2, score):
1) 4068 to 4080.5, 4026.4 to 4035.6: 2.0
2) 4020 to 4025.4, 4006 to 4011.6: 5.0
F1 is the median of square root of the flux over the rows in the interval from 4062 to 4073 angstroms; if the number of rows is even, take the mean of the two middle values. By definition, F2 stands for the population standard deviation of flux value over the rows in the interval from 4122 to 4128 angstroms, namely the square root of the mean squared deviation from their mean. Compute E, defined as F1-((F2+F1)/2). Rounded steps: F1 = 5.61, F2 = 0.3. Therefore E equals 2.6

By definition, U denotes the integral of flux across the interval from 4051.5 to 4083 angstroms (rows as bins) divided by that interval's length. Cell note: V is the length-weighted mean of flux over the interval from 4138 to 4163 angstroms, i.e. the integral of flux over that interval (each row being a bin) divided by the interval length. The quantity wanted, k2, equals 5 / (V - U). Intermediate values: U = 32.5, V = 31.5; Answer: -5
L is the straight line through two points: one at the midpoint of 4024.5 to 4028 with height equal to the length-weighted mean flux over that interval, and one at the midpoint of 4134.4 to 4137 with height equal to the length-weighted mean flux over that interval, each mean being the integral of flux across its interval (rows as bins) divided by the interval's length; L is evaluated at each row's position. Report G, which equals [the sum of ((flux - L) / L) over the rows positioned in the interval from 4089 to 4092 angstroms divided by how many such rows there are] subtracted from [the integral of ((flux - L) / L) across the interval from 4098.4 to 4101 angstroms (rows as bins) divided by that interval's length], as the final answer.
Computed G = -0.17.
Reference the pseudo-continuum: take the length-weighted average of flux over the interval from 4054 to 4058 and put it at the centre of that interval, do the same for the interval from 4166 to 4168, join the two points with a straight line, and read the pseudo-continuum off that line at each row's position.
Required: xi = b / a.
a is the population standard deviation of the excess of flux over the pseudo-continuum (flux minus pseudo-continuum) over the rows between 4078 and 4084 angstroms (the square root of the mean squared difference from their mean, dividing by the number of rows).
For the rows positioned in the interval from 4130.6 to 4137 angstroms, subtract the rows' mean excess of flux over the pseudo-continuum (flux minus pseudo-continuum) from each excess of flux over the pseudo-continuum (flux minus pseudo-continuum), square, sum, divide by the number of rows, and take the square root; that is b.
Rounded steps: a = 1.21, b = 0.6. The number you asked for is 0.5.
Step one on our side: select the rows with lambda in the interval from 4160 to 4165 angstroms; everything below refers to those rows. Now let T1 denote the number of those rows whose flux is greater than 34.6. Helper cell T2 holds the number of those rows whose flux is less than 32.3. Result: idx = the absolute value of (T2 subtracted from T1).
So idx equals 3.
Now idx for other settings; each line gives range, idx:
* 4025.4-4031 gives 6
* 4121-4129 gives 2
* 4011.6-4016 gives 5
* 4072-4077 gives 0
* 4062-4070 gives 8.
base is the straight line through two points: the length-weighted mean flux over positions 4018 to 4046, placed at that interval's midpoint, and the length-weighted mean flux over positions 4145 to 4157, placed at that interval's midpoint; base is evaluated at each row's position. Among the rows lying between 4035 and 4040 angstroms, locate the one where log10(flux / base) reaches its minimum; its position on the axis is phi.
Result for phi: 4035.18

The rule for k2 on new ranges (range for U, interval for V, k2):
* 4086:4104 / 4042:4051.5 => -2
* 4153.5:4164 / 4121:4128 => 58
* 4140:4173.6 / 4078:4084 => 5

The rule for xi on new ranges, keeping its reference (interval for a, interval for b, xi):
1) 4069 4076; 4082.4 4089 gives 2.9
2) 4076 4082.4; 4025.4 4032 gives 2.4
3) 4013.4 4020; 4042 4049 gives 2.0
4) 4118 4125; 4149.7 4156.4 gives 0.4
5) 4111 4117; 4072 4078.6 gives 0.9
